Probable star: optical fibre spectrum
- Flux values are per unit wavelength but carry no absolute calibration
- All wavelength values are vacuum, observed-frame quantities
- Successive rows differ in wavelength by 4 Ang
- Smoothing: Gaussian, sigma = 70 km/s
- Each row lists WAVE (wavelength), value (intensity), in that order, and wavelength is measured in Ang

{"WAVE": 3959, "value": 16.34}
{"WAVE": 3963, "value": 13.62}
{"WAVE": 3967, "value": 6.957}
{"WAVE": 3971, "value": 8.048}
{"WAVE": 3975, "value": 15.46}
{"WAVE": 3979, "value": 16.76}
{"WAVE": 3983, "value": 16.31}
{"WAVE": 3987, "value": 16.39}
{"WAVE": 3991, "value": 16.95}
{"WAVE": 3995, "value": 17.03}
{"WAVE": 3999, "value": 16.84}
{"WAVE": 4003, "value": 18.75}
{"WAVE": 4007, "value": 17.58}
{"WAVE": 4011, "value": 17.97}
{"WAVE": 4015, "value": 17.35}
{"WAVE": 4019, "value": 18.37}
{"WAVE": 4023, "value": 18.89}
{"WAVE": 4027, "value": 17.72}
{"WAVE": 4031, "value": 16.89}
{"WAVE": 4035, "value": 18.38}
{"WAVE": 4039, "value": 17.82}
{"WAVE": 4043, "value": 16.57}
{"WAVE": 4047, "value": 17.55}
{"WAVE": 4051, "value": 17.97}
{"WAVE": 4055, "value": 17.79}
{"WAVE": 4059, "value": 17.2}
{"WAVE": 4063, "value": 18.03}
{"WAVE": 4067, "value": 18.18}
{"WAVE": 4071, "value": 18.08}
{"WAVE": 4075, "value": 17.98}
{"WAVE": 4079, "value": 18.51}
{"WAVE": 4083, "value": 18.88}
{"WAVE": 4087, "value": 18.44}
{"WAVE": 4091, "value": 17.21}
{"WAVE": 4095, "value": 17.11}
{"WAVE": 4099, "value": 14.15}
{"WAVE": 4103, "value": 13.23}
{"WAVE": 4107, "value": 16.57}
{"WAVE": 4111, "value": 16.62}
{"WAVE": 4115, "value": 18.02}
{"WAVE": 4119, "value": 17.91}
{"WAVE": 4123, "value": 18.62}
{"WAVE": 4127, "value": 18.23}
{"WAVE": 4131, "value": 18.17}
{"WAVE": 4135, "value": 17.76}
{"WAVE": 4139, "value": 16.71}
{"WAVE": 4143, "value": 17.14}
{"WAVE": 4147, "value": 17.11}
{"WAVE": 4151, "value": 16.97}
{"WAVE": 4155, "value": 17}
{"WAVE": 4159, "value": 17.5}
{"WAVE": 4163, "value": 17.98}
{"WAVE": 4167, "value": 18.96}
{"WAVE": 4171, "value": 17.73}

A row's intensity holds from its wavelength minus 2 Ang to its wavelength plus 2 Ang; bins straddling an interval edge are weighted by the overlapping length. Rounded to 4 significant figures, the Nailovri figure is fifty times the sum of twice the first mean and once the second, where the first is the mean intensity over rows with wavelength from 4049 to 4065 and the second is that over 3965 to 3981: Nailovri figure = 2365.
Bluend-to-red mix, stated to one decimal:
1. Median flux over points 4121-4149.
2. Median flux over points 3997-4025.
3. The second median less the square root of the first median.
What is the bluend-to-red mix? 13.8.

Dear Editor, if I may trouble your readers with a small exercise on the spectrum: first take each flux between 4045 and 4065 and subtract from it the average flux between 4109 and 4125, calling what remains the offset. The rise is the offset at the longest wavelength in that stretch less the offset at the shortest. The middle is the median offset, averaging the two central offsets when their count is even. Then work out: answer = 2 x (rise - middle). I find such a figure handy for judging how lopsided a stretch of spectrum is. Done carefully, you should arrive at 1.0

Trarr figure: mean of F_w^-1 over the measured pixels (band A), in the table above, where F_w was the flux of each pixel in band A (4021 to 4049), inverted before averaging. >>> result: 0.0566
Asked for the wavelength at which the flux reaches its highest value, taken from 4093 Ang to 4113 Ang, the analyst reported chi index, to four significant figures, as 4095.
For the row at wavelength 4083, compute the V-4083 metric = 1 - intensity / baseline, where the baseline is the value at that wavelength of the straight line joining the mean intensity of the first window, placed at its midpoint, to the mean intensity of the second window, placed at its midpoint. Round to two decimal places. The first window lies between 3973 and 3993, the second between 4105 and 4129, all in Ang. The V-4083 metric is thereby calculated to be -0.09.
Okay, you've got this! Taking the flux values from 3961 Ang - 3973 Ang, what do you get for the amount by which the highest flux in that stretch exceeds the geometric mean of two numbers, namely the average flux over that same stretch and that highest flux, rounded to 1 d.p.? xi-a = 2.2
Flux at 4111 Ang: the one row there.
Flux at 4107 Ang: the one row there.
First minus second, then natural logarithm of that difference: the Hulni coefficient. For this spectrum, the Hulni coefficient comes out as -3.0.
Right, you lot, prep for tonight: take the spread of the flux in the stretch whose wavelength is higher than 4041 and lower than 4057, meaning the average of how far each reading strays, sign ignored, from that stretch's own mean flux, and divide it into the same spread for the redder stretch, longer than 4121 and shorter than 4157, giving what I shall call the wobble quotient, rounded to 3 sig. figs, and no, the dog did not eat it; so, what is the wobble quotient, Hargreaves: 1.33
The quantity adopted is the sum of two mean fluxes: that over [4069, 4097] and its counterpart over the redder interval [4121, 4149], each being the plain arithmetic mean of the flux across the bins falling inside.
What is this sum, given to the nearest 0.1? 35.7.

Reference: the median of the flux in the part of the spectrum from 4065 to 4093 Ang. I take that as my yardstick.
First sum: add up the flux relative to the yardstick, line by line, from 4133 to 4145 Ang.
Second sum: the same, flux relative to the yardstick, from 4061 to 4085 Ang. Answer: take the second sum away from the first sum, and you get -3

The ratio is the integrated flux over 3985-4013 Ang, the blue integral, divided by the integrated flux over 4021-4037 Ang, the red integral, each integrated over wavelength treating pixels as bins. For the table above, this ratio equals 1.7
